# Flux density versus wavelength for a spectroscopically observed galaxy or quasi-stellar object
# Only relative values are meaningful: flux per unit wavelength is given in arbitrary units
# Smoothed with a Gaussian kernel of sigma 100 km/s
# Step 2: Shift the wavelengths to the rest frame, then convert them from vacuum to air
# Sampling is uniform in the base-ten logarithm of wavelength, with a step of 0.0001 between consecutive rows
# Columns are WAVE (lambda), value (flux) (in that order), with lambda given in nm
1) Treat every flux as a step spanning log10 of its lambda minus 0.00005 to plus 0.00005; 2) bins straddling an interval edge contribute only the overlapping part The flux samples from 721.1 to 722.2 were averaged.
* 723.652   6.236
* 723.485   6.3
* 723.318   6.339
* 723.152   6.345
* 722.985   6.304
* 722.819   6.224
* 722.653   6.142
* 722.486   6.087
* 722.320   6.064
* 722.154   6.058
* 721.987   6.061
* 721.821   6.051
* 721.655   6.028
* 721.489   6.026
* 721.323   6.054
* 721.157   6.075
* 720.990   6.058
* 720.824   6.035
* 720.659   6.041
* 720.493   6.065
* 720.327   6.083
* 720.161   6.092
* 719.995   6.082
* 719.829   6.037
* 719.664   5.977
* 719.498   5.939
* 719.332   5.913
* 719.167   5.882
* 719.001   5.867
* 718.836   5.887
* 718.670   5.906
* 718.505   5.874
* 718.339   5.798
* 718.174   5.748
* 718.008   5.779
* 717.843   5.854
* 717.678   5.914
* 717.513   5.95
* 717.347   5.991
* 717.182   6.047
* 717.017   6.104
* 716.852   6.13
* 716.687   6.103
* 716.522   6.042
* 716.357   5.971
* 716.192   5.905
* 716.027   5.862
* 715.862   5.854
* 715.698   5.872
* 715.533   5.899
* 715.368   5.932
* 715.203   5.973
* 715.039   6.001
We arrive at 6.05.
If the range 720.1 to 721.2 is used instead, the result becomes 6.06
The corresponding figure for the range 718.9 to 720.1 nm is 5.96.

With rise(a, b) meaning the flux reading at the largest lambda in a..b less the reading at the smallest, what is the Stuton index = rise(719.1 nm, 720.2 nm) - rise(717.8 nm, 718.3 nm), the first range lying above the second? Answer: 0.32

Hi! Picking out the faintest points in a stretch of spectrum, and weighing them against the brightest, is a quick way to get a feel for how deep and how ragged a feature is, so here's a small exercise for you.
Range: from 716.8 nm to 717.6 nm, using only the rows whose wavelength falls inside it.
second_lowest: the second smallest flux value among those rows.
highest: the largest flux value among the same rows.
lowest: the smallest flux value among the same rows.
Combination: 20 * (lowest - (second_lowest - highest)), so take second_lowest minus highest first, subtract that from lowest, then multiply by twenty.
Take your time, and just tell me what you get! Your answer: 122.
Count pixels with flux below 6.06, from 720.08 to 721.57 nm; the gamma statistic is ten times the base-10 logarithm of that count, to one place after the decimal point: 7.0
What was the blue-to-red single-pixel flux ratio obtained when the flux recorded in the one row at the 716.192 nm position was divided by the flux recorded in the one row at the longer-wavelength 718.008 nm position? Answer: 1.02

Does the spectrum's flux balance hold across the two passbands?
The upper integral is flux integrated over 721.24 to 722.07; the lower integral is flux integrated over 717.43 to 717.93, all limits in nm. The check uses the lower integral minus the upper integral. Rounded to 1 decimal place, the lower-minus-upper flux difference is -2.1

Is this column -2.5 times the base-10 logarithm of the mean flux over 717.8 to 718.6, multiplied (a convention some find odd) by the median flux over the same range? -11.1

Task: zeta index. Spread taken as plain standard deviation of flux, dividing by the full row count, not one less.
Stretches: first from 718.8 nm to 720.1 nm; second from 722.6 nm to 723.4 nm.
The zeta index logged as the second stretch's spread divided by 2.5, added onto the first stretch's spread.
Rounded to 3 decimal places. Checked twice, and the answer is 0.104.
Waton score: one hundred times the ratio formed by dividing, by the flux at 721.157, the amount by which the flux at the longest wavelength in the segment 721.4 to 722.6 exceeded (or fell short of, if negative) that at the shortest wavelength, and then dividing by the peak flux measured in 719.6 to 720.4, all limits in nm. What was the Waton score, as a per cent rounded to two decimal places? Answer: 0.16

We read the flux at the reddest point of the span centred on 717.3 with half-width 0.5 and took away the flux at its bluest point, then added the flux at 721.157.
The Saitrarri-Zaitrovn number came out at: 5.86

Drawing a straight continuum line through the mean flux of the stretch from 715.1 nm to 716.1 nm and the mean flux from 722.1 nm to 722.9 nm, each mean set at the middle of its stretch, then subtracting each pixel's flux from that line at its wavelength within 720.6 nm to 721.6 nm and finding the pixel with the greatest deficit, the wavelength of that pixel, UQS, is 721.489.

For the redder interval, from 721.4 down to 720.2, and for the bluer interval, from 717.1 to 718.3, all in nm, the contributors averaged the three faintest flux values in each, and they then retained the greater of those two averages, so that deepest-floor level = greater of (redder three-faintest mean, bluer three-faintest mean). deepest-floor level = 6.04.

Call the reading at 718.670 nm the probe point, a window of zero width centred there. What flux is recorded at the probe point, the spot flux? 5.906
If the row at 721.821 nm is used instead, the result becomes 6.051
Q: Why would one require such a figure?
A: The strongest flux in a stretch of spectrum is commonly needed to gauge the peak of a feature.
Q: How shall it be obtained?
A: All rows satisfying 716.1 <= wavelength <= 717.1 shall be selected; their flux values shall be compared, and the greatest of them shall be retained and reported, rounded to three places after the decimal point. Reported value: 6.130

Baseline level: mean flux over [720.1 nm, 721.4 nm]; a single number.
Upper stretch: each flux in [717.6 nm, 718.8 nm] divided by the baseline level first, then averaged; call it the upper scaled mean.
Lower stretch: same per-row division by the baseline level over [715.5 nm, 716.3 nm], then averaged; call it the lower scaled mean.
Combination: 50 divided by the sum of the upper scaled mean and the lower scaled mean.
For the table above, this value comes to 25.9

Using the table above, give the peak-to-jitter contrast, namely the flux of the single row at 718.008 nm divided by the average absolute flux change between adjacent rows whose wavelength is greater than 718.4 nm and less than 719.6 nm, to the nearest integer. 242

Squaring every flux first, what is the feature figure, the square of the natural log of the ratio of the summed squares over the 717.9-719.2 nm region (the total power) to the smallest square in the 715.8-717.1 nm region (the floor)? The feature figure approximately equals 4.3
